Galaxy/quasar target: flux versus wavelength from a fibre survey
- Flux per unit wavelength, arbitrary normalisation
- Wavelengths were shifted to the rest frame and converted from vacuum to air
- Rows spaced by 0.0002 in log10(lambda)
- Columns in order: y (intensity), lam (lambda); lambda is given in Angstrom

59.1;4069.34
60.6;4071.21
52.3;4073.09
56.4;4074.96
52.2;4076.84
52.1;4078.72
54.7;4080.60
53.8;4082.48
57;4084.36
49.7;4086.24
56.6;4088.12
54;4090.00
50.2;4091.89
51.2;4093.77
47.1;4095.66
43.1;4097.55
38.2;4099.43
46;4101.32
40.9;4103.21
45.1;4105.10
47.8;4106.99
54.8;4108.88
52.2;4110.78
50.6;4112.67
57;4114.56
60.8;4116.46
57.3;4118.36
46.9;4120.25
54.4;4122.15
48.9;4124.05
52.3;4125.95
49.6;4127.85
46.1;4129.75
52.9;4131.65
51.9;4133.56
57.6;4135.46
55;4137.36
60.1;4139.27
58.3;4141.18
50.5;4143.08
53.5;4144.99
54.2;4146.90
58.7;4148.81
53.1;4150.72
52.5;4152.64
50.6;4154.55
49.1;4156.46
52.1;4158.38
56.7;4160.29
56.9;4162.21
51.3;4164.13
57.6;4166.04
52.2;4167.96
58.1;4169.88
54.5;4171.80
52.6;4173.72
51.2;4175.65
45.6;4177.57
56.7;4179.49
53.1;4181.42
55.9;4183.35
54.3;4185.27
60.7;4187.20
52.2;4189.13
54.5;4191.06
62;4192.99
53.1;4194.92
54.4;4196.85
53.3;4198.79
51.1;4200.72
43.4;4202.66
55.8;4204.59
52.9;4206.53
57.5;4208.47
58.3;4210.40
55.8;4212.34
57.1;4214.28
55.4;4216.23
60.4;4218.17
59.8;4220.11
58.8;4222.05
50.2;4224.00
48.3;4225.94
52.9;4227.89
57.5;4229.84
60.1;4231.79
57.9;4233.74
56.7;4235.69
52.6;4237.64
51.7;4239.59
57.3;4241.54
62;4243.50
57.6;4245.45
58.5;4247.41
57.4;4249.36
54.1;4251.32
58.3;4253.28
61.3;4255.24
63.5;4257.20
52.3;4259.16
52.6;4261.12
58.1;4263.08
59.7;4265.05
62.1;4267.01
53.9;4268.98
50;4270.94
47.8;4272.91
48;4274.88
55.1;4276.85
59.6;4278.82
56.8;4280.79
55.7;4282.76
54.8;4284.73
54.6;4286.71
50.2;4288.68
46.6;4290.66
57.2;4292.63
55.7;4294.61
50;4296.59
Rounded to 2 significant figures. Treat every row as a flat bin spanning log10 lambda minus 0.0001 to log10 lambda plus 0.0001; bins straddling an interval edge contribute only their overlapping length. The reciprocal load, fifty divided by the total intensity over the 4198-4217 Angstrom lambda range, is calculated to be 0.092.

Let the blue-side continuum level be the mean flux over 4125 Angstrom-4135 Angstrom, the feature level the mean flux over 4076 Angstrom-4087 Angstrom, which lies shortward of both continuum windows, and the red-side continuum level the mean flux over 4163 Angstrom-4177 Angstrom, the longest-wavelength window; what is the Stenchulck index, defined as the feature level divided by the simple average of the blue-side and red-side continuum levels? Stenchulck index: 1.02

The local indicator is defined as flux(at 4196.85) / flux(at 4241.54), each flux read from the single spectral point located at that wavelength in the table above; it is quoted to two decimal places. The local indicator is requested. 0.95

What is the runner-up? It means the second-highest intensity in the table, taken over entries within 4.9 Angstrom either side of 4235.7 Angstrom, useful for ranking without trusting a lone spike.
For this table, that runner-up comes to 57.9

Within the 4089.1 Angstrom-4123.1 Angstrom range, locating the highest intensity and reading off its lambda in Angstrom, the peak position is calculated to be 4116.46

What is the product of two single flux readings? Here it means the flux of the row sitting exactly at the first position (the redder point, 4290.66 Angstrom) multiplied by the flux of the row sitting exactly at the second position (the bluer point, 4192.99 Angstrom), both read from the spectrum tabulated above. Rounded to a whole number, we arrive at 2889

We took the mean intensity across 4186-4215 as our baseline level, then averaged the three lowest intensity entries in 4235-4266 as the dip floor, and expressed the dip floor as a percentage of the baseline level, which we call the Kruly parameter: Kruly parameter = 95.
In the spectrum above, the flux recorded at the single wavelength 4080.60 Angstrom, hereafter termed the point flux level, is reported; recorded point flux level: 54.7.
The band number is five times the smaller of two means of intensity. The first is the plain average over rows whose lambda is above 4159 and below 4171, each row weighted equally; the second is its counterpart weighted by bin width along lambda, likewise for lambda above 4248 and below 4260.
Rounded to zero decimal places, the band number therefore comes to 277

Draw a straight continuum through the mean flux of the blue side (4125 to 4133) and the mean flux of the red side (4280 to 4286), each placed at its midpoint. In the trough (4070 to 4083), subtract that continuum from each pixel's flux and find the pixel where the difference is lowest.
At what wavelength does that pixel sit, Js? 4078.72 Angstrom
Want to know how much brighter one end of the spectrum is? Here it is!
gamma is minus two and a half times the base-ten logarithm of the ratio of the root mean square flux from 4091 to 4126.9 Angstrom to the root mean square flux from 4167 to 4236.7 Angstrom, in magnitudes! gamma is 0.10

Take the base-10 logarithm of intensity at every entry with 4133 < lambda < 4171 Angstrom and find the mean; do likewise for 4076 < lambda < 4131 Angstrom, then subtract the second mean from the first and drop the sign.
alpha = 0.033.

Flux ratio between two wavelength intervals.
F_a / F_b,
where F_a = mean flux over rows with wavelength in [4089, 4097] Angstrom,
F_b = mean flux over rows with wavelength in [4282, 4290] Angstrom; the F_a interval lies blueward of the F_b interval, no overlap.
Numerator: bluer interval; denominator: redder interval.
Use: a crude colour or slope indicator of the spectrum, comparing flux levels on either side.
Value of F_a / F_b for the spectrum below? 0.94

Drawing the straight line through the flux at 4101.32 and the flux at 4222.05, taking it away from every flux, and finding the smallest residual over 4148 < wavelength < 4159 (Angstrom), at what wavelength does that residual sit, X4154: 4156.46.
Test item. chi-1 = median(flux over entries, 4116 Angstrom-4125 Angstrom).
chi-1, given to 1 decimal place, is 54.4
